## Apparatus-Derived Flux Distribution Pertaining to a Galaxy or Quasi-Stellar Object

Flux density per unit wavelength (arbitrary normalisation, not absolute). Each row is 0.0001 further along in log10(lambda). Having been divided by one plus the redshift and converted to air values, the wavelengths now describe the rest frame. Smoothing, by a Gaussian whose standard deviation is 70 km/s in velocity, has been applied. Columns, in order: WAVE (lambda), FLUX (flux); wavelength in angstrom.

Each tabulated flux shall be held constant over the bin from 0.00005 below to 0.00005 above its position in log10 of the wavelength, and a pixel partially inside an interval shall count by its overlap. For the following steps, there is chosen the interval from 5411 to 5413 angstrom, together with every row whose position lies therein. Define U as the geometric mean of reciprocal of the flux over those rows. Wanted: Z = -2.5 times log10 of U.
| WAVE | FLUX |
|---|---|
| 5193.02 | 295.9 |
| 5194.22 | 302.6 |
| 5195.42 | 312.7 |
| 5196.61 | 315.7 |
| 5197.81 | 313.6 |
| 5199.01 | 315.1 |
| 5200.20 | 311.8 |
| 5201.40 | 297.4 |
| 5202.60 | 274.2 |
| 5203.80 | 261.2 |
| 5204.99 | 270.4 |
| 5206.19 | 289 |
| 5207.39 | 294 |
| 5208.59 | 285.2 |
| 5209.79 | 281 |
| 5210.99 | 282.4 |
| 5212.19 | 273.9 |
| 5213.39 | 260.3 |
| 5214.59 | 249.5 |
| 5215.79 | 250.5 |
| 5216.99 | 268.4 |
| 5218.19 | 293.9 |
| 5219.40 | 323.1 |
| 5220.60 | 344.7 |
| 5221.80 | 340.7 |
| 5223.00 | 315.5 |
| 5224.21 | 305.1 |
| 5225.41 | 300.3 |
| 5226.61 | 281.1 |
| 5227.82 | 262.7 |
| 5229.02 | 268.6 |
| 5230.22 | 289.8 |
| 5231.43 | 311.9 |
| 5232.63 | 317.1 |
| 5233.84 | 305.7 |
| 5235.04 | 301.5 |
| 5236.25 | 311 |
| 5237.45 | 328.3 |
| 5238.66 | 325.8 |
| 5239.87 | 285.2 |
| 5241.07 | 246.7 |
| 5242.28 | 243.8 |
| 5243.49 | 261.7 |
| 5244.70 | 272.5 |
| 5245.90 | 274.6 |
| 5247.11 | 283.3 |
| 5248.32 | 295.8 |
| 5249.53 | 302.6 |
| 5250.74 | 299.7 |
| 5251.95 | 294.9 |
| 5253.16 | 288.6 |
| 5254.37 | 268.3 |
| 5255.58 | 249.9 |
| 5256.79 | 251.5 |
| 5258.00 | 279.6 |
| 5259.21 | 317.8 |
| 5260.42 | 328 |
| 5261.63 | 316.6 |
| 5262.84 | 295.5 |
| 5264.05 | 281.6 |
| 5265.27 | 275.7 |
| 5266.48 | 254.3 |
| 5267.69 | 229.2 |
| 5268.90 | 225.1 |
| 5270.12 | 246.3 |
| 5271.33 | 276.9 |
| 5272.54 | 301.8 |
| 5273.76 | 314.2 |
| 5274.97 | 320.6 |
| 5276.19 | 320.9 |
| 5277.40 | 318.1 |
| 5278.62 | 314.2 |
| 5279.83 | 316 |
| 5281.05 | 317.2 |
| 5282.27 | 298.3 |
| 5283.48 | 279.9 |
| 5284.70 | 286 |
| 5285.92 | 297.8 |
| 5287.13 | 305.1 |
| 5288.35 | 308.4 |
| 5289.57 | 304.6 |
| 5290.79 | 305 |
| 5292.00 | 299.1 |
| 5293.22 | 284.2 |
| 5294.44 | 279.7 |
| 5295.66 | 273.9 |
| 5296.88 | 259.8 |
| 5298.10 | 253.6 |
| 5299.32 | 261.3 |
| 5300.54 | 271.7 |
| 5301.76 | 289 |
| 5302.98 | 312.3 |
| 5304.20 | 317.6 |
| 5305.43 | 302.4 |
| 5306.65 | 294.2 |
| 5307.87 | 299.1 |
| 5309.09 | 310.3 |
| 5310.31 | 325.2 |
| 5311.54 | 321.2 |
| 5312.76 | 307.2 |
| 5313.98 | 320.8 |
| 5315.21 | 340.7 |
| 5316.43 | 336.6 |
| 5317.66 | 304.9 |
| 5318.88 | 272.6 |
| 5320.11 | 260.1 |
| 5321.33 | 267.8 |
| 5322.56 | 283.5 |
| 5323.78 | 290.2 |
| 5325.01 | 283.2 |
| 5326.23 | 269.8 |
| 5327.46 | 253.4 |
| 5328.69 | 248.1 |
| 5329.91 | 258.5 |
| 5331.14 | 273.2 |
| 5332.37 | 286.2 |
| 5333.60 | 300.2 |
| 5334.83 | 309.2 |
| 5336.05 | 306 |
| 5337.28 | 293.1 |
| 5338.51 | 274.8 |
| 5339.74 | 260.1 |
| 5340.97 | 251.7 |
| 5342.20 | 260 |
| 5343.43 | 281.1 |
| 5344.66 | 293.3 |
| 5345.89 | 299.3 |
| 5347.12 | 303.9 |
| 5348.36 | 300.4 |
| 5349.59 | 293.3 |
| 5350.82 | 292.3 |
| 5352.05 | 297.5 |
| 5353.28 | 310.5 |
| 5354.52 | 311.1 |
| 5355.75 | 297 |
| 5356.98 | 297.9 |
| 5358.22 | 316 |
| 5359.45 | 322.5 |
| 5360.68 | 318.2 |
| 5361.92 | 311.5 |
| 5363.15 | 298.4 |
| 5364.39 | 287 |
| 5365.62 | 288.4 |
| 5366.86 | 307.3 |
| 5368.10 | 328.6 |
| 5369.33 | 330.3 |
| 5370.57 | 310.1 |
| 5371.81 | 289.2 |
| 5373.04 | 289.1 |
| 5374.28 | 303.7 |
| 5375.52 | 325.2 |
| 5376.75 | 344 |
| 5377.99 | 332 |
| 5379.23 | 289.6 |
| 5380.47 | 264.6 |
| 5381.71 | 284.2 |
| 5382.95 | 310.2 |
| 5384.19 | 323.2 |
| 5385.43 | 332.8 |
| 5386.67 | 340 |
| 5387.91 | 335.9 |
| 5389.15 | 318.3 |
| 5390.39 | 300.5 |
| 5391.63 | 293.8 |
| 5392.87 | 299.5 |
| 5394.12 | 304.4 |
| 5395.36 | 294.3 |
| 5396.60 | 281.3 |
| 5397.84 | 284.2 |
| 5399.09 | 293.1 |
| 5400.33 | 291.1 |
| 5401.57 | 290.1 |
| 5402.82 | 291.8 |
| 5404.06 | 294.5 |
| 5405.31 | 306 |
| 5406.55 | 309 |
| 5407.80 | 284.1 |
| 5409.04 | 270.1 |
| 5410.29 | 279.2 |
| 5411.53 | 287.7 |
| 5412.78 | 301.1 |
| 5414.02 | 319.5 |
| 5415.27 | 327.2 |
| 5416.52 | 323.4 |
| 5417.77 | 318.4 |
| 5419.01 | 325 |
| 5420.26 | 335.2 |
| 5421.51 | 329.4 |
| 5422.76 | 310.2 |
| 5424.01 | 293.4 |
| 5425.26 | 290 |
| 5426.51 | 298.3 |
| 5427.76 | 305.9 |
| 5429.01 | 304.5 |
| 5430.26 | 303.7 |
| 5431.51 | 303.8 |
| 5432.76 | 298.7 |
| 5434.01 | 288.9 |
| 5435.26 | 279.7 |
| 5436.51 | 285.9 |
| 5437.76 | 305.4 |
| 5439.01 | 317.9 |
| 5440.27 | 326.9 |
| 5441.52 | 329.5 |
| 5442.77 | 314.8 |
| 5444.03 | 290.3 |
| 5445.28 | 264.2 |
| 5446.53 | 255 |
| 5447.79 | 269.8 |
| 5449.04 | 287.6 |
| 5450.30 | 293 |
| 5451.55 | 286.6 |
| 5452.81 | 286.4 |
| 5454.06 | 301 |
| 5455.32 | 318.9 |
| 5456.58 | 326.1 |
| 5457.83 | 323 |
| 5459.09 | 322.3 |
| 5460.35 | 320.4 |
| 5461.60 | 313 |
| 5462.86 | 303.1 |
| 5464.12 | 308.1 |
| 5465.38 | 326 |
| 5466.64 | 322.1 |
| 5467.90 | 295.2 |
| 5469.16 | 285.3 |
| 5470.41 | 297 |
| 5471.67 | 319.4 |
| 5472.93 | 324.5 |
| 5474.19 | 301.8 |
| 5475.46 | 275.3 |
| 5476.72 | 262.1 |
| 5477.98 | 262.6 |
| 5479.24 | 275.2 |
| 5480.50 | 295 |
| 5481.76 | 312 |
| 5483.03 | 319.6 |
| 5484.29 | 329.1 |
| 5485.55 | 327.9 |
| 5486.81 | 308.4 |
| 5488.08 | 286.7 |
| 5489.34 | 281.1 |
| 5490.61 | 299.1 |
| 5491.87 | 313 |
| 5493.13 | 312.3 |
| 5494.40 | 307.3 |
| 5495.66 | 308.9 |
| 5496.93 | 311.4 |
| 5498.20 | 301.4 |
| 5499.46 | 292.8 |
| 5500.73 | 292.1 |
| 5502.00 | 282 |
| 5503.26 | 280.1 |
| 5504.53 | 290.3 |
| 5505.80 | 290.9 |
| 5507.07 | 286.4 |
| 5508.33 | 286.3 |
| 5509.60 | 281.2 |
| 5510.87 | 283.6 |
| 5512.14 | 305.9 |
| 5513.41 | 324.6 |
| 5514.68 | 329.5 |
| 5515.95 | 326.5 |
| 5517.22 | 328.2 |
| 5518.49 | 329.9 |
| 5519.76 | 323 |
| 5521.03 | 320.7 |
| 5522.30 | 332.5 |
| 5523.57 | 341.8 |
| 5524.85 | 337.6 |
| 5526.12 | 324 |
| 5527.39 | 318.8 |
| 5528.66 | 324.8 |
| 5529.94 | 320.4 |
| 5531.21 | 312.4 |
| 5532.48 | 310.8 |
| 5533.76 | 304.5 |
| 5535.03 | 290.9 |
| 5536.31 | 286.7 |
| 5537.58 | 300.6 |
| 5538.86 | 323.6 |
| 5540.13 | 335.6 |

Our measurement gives 6.17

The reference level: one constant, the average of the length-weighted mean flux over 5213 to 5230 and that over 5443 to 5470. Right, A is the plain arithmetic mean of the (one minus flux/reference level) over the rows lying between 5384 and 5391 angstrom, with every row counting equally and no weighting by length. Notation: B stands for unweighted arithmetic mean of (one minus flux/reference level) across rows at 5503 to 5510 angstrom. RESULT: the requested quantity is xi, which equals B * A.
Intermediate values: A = -0.10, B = 0.032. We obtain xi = -0.003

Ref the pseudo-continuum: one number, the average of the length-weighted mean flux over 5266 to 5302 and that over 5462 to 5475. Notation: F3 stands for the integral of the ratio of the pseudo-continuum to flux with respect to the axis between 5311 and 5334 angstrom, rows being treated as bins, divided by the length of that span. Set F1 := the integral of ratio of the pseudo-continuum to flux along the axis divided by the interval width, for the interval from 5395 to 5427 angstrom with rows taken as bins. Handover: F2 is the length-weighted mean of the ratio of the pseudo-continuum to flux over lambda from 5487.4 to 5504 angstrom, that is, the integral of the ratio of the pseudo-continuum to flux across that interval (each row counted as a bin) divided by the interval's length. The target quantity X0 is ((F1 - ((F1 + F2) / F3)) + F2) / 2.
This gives 0.04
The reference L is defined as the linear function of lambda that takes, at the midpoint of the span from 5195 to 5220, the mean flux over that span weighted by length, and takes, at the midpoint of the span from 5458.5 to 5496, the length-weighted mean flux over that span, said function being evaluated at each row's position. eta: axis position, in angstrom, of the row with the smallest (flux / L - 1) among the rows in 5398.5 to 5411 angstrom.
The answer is 5409.04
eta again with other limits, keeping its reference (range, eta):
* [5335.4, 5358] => 5340.97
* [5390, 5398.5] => 5396.60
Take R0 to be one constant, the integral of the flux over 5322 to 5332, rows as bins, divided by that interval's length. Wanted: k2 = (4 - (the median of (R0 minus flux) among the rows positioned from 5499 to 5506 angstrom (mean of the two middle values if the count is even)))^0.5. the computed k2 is 5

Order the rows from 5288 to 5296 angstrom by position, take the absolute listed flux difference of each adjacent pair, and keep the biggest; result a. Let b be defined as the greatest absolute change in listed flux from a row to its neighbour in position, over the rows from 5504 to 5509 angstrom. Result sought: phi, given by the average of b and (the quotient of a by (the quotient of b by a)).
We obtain 27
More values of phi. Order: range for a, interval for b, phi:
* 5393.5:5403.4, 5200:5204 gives 15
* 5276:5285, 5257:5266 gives 24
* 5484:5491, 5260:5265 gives 22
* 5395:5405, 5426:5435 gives 14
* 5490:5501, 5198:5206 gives 16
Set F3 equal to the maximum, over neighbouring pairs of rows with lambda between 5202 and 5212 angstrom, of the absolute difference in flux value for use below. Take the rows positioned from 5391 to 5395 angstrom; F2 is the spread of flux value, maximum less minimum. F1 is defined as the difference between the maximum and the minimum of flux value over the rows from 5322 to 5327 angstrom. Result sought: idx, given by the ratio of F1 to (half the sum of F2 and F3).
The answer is 1.4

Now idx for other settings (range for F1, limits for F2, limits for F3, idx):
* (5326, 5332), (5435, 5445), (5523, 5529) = 0.8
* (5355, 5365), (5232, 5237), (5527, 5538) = 2.4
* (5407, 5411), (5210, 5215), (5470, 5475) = 0.5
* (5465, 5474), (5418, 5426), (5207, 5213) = 1.5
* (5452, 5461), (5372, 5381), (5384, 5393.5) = 0.8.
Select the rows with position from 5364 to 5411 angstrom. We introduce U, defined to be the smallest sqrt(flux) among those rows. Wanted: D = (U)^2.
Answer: 265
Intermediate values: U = 16.27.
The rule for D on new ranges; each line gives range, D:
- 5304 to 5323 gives 260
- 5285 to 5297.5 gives 260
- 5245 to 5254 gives 275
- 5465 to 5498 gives 262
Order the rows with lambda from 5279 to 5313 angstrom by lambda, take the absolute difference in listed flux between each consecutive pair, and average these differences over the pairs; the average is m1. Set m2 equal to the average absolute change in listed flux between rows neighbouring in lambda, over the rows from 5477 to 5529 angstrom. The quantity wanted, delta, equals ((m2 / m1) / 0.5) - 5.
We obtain -3.3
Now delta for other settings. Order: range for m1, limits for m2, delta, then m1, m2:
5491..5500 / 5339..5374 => -1.1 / 4.7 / 9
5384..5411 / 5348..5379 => -2.5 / 8.5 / 11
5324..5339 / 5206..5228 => -2.9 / 11.9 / 13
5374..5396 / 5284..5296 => -4.2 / 15.4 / 6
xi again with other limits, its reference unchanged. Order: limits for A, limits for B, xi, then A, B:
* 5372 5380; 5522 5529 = 0.007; -0.06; -0.117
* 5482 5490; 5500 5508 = -0.001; -0.05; 0.029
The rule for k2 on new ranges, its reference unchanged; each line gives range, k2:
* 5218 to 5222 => 8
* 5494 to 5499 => 6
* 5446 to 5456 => 5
